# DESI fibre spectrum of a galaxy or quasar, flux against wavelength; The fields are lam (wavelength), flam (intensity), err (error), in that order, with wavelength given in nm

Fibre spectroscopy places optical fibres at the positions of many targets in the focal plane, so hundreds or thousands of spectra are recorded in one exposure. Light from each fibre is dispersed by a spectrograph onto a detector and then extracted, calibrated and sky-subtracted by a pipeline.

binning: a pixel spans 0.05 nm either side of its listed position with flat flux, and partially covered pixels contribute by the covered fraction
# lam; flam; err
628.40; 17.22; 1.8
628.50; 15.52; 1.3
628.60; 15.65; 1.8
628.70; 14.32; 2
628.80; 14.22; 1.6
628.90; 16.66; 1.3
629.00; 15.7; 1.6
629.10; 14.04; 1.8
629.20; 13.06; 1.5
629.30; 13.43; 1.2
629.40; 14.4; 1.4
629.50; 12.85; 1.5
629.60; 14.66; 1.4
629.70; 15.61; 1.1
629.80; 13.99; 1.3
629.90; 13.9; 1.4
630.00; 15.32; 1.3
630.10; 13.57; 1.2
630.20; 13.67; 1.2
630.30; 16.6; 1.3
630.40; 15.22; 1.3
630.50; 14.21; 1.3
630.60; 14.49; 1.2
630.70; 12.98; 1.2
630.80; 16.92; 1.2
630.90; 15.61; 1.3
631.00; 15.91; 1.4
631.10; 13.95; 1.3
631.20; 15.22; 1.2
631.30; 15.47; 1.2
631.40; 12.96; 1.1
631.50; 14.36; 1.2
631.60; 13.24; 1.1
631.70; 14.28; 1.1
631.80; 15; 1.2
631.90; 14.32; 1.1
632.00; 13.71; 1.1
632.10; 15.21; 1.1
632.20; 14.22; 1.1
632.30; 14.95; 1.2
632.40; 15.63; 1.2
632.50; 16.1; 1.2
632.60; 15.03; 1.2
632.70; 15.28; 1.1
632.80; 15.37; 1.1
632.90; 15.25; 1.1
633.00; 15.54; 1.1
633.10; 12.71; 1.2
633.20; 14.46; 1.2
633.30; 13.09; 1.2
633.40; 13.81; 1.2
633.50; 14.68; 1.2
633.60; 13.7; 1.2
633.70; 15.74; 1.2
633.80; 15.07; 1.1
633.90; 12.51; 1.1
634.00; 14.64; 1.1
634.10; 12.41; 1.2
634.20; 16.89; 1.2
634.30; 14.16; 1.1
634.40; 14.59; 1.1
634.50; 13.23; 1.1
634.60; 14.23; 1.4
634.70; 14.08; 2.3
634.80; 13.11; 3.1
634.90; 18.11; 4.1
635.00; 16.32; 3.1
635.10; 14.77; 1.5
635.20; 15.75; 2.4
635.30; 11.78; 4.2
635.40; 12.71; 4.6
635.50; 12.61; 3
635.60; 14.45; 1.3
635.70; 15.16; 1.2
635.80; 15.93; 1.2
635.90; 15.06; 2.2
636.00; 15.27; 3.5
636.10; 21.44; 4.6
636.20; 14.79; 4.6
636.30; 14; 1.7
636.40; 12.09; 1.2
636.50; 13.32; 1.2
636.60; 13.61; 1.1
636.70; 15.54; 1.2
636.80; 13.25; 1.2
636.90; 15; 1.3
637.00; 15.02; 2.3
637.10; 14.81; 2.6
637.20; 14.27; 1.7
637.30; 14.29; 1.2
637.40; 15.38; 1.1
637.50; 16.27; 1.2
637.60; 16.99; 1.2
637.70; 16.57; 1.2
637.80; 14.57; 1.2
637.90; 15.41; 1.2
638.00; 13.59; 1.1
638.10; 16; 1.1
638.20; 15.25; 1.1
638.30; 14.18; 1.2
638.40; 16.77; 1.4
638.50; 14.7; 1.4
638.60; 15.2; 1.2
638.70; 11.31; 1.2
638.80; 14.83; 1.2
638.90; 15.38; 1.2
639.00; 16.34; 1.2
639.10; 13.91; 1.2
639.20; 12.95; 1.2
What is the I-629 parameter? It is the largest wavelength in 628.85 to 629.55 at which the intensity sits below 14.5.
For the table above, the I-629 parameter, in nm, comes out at 629.50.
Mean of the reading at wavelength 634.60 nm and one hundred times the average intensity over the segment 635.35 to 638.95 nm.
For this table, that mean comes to 750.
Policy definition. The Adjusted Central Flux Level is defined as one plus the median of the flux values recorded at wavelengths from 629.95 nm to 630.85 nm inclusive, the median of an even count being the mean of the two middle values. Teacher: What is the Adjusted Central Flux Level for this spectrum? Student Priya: 15.5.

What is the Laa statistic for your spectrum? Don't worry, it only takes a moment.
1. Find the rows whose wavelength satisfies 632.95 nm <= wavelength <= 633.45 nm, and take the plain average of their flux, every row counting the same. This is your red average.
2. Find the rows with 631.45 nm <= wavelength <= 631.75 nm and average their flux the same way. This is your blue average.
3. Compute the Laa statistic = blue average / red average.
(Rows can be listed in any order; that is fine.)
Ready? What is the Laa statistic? 1.00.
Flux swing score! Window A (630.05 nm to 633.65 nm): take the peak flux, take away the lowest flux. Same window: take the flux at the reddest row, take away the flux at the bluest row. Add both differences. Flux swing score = 4.3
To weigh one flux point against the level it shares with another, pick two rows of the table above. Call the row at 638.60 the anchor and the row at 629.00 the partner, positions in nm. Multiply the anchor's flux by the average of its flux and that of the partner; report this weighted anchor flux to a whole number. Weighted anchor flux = 235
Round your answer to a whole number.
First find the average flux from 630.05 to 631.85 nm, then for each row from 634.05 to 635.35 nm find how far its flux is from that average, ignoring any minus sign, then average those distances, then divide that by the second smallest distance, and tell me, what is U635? 11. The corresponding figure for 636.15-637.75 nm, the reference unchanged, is 6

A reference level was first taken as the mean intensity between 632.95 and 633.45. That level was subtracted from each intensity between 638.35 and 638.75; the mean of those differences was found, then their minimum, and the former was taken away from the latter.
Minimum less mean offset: -3.2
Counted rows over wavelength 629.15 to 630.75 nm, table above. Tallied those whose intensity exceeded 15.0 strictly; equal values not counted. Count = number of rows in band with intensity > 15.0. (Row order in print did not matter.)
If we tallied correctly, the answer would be 4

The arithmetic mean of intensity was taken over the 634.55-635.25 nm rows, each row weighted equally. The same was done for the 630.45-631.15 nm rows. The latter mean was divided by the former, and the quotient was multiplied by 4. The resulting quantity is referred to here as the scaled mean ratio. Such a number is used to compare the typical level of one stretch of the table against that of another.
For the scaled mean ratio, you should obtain 3.91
